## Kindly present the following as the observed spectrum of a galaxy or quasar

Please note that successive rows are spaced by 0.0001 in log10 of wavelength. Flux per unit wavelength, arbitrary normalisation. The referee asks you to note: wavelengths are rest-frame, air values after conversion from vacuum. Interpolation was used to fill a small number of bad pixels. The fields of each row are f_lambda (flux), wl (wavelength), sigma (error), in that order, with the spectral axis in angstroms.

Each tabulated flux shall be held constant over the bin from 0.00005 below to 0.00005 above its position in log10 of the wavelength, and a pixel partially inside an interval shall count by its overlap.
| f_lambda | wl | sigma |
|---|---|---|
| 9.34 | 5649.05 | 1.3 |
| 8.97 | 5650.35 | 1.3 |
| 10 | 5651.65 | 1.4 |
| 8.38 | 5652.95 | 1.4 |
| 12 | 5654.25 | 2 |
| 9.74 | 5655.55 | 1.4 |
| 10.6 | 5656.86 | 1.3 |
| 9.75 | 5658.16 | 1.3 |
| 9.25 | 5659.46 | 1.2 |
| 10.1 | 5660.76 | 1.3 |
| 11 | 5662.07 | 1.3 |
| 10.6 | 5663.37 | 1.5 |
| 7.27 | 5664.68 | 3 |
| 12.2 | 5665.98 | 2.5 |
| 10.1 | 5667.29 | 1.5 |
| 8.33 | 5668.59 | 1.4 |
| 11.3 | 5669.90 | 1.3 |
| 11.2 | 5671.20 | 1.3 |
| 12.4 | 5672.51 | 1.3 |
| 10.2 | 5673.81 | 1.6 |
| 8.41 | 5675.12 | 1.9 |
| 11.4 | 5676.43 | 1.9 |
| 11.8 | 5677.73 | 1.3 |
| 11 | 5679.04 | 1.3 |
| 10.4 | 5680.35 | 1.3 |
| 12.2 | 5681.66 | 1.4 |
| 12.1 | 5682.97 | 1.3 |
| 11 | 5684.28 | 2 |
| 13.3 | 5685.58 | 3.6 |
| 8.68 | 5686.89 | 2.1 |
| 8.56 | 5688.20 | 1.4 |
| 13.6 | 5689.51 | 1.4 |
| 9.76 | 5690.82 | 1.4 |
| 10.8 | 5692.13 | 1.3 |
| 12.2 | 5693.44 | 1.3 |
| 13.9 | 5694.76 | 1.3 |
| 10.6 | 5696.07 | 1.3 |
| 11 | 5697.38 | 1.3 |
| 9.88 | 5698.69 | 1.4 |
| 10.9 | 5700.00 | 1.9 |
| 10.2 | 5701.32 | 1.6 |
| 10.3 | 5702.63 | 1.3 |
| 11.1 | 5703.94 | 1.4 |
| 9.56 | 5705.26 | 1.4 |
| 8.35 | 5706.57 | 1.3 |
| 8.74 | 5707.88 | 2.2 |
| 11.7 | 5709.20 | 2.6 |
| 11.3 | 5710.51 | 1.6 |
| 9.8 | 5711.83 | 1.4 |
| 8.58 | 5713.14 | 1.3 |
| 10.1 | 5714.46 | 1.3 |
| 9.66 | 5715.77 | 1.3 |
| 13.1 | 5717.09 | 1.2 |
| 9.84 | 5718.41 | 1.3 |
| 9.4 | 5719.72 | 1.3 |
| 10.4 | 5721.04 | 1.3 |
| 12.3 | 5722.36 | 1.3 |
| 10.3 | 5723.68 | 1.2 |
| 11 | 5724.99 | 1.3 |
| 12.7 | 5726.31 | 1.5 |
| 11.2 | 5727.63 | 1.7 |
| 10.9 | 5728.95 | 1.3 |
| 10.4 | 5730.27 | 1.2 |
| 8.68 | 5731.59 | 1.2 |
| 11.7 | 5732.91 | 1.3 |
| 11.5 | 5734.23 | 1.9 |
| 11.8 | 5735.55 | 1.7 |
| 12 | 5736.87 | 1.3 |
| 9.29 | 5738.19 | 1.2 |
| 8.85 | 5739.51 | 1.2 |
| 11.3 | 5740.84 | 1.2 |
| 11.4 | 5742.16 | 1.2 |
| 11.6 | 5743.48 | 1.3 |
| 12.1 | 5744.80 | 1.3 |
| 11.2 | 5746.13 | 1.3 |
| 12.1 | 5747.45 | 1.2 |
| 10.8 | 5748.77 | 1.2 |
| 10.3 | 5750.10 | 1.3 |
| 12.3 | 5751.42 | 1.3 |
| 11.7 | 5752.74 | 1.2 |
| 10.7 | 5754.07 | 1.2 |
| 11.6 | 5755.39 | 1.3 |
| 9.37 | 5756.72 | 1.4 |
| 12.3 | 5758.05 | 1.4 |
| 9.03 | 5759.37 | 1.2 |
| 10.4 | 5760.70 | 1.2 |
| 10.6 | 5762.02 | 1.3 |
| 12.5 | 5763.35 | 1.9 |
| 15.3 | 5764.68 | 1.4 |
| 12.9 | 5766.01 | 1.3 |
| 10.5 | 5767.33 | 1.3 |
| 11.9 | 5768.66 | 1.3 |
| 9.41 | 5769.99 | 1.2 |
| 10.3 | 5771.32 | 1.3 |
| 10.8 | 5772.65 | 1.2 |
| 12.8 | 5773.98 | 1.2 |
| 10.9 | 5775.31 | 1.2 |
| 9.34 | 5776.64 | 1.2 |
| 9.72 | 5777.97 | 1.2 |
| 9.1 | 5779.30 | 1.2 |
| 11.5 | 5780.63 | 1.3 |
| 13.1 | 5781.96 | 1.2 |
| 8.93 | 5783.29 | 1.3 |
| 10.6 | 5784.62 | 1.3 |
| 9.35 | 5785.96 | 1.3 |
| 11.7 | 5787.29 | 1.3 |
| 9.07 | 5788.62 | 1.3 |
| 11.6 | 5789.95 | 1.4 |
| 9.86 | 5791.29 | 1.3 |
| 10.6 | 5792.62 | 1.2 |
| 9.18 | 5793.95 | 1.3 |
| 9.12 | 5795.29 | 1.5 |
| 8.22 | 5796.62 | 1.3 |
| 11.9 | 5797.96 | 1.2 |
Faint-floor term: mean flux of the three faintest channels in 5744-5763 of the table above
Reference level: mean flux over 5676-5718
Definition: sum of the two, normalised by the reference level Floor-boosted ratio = 1.89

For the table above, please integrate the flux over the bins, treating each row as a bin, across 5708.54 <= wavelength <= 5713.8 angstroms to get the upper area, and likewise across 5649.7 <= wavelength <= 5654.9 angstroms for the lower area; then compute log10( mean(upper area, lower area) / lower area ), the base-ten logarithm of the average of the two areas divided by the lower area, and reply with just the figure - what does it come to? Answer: 0.013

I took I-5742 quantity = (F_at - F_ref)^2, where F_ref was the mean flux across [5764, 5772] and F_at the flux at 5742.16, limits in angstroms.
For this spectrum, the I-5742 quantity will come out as 0.10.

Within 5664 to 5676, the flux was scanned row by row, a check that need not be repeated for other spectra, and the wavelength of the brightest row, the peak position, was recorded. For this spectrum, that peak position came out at 5672.51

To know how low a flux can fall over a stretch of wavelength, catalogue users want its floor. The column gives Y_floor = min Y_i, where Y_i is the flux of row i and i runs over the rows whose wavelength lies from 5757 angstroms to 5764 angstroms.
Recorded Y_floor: 9.03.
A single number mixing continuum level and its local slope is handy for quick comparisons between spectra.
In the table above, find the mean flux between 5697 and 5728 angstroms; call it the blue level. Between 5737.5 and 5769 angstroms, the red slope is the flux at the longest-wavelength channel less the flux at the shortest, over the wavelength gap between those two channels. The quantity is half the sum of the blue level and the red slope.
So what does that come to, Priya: 5.28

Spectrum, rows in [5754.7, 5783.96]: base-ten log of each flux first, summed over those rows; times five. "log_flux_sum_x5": 114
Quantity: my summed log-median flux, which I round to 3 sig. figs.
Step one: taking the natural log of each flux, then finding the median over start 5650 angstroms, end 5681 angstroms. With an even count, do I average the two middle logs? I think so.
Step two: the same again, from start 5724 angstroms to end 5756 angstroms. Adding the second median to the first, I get 4.76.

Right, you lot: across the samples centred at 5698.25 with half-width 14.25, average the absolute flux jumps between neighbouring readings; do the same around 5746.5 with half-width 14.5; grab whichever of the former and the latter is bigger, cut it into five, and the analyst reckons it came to 0.338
